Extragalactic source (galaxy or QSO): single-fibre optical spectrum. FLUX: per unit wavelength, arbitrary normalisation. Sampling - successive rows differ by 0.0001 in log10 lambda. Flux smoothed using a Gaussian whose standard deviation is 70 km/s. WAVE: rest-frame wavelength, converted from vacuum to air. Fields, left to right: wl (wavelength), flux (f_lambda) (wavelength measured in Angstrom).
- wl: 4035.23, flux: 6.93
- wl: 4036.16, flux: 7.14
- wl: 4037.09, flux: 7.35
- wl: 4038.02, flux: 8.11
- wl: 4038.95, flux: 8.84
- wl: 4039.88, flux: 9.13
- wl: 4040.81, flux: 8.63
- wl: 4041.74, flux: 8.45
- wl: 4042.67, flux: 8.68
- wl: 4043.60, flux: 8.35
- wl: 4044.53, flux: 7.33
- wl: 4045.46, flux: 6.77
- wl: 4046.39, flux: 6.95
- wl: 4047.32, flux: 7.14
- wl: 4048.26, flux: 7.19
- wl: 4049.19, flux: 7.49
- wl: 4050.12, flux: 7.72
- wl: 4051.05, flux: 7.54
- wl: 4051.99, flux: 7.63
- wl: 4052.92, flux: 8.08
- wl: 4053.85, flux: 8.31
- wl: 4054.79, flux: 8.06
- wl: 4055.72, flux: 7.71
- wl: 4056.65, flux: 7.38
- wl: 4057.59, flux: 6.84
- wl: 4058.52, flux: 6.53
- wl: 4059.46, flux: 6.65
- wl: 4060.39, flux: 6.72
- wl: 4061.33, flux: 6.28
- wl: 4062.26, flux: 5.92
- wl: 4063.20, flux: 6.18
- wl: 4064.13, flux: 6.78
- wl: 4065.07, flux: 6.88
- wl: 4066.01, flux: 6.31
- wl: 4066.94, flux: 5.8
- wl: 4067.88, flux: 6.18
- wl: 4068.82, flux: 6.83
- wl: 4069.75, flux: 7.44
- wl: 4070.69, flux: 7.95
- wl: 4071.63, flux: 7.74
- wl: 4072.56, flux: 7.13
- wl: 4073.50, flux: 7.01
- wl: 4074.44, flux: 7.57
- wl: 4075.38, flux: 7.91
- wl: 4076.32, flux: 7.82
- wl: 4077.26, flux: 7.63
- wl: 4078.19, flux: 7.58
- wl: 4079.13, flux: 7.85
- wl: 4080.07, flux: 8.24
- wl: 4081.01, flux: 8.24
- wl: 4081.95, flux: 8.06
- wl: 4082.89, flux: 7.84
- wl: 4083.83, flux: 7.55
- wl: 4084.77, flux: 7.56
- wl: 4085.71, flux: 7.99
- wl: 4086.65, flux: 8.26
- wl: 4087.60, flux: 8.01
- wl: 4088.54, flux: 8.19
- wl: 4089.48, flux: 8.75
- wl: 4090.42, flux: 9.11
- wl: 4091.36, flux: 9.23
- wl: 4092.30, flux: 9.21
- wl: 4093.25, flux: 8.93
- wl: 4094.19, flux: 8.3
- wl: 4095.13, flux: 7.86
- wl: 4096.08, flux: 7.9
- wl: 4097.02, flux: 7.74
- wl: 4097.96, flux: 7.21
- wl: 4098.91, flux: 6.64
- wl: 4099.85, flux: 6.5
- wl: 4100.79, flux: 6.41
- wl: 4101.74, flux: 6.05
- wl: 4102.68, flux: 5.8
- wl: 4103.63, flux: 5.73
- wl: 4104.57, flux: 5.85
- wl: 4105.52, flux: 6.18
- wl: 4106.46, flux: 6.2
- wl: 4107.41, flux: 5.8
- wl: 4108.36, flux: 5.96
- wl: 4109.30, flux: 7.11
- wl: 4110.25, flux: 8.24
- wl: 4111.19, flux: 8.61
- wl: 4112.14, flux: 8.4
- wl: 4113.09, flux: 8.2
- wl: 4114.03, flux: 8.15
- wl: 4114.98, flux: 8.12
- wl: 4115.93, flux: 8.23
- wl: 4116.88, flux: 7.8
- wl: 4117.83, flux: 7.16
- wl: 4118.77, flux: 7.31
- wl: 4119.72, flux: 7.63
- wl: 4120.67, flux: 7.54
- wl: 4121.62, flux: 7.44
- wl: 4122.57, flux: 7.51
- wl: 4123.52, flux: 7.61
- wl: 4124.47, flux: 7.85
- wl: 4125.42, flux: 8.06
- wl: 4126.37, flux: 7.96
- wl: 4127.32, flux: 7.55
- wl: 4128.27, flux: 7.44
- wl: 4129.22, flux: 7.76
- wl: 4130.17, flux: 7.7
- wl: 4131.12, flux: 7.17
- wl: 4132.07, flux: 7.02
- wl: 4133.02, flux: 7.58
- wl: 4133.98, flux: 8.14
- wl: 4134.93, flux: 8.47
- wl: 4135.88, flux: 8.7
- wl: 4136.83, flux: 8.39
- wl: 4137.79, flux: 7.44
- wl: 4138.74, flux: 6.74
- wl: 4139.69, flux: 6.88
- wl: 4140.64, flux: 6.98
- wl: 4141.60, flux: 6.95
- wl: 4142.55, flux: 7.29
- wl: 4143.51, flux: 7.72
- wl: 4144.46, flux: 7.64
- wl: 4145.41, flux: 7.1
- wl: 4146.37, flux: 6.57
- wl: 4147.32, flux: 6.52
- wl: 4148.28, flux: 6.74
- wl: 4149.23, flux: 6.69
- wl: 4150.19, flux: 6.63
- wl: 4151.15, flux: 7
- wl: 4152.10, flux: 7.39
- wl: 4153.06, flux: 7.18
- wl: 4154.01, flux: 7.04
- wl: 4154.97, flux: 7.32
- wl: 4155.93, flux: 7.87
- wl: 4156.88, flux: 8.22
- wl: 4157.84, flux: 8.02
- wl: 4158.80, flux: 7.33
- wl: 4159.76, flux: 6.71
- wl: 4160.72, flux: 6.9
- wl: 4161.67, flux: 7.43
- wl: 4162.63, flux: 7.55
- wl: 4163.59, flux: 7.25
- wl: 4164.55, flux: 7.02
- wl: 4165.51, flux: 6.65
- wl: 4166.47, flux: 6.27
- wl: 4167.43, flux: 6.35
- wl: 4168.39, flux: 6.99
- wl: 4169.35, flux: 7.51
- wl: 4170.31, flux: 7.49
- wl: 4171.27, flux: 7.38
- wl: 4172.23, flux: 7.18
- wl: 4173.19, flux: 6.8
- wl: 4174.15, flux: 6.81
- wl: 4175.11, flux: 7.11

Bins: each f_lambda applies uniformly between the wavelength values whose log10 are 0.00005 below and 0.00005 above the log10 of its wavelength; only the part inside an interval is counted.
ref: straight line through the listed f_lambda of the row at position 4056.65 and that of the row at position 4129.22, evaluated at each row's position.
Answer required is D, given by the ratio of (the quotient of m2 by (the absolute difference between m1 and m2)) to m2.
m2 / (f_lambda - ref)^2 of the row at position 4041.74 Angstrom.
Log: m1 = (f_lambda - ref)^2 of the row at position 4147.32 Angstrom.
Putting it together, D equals 2.2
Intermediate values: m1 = 1.8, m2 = 1.3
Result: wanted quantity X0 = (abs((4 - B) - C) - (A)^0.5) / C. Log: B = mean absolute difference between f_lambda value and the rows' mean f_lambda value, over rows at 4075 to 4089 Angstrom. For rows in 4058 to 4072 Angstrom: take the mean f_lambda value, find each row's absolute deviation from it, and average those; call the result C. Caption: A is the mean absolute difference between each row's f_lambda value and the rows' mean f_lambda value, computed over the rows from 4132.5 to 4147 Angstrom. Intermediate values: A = 0.55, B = 0.21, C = 0.48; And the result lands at 5.4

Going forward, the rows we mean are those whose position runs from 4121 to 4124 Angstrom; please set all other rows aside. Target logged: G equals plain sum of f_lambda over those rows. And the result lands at 23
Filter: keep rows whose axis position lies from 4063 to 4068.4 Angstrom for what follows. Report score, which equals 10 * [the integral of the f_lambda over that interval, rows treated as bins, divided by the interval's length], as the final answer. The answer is 64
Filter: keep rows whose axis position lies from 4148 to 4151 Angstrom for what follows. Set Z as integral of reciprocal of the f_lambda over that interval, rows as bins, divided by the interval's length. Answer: 0.149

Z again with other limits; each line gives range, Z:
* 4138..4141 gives 0.145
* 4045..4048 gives 0.143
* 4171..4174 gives 0.142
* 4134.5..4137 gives 0.117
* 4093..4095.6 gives 0.121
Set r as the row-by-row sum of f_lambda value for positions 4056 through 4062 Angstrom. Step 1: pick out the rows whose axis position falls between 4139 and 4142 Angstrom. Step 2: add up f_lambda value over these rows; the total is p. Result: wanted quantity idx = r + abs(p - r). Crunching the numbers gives 60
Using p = 21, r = 40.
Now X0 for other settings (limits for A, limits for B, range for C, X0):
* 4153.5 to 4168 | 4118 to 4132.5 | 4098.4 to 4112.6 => 3.0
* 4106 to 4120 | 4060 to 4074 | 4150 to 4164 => 6.7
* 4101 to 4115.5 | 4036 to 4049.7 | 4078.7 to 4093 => 4.3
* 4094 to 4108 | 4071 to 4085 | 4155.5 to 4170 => 5.1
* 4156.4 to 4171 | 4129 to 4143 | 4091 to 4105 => 1.6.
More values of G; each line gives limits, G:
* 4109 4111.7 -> 24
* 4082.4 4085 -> 23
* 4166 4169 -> 20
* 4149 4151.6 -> 20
